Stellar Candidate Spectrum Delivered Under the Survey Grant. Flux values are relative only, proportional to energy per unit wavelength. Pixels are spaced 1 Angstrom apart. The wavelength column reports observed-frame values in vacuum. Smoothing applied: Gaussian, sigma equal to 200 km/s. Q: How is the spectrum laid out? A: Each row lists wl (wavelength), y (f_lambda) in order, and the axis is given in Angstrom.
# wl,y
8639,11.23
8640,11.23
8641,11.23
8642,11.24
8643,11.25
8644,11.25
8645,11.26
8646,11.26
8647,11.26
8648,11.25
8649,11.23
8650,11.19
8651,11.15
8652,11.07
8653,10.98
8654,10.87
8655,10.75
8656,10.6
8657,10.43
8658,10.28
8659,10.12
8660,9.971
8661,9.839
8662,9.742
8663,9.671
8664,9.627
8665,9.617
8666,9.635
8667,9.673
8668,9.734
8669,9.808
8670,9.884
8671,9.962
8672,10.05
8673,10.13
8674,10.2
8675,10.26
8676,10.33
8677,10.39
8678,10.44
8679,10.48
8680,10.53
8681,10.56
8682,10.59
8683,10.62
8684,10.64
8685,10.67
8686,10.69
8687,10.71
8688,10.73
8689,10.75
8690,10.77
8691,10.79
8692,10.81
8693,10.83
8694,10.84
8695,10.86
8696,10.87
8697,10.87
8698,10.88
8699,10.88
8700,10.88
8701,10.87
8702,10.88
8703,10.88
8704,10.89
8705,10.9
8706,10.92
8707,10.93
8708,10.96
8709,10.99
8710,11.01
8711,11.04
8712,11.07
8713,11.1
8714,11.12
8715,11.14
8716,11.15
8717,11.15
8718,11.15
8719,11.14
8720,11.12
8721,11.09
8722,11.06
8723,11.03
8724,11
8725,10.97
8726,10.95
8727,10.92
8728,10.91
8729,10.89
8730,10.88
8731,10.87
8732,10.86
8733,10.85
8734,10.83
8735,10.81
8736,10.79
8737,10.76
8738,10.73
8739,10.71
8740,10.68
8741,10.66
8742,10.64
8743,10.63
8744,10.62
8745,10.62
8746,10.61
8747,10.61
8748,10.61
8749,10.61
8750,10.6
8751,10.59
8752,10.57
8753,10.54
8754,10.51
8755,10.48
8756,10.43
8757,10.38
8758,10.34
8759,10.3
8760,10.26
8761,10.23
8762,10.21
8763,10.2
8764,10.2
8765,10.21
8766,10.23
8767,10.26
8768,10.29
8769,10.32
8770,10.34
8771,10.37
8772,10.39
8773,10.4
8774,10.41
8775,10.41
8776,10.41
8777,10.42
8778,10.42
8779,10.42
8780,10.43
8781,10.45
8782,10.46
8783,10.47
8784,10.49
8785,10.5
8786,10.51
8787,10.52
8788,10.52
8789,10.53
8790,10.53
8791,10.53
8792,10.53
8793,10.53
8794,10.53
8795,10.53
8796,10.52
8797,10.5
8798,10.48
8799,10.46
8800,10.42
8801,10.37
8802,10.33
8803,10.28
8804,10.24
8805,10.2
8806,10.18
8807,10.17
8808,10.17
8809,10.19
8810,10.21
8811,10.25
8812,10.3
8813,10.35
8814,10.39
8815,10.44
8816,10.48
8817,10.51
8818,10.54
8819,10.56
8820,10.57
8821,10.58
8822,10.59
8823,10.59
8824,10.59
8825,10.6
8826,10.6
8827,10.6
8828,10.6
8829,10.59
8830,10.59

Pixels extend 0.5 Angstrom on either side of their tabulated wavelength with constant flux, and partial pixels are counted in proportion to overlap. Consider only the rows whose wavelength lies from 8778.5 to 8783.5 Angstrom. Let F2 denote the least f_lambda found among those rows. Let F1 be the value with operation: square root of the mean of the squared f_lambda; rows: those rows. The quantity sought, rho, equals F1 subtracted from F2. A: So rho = -0.026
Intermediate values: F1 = 10.45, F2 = 10.42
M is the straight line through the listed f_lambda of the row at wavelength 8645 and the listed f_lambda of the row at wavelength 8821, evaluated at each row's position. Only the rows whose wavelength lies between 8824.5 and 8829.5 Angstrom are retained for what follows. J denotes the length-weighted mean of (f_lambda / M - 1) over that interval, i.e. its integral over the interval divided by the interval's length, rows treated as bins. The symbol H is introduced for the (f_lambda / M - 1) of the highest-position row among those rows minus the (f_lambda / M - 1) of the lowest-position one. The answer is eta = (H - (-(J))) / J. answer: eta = 1.13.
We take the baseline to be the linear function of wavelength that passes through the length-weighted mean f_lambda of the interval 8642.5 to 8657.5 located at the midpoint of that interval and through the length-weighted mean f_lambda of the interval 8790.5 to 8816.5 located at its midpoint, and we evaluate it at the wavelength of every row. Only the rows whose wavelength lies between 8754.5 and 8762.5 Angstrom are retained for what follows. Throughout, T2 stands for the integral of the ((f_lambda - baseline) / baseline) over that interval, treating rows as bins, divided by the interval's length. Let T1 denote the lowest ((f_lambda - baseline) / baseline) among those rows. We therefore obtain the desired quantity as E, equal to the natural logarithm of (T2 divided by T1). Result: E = -0.4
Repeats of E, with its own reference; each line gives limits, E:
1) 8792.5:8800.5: 1.0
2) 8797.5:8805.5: -1.7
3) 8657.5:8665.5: -0.2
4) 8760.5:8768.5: -0.1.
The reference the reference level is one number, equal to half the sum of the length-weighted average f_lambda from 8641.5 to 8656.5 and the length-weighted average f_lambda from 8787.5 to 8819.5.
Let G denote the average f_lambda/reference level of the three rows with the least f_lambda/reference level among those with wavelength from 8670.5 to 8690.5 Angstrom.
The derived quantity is 0.93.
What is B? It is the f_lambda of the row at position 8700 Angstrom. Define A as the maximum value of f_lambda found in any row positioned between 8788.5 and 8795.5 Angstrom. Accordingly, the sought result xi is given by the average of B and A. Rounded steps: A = 10.53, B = 10.88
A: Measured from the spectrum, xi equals 10.7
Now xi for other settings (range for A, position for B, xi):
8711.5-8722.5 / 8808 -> 10.7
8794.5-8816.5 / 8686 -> 10.6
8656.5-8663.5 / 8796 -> 10.5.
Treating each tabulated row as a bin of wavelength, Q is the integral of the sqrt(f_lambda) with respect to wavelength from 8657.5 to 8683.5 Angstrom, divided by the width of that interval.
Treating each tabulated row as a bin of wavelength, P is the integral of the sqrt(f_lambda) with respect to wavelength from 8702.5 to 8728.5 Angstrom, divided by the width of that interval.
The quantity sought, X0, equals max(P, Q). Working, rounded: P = 3.32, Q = 3.17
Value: 3.32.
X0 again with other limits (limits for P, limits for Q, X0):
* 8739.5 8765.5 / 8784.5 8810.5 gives 3.24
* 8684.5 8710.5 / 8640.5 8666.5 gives 3.29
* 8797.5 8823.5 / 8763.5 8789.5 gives 3.22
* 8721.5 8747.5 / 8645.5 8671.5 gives 3.29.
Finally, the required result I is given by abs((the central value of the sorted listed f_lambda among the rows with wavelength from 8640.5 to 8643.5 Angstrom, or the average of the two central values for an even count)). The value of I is 11.2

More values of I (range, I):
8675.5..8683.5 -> 10.5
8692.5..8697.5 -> 10.9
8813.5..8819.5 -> 10.5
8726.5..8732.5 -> 10.9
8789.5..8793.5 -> 10.5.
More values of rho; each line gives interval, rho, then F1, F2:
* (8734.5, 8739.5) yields -0.050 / 10.76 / 10.71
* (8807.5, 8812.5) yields -0.054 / 10.22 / 10.17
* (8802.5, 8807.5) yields -0.044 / 10.21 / 10.17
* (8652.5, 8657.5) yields -0.298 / 10.73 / 10.43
